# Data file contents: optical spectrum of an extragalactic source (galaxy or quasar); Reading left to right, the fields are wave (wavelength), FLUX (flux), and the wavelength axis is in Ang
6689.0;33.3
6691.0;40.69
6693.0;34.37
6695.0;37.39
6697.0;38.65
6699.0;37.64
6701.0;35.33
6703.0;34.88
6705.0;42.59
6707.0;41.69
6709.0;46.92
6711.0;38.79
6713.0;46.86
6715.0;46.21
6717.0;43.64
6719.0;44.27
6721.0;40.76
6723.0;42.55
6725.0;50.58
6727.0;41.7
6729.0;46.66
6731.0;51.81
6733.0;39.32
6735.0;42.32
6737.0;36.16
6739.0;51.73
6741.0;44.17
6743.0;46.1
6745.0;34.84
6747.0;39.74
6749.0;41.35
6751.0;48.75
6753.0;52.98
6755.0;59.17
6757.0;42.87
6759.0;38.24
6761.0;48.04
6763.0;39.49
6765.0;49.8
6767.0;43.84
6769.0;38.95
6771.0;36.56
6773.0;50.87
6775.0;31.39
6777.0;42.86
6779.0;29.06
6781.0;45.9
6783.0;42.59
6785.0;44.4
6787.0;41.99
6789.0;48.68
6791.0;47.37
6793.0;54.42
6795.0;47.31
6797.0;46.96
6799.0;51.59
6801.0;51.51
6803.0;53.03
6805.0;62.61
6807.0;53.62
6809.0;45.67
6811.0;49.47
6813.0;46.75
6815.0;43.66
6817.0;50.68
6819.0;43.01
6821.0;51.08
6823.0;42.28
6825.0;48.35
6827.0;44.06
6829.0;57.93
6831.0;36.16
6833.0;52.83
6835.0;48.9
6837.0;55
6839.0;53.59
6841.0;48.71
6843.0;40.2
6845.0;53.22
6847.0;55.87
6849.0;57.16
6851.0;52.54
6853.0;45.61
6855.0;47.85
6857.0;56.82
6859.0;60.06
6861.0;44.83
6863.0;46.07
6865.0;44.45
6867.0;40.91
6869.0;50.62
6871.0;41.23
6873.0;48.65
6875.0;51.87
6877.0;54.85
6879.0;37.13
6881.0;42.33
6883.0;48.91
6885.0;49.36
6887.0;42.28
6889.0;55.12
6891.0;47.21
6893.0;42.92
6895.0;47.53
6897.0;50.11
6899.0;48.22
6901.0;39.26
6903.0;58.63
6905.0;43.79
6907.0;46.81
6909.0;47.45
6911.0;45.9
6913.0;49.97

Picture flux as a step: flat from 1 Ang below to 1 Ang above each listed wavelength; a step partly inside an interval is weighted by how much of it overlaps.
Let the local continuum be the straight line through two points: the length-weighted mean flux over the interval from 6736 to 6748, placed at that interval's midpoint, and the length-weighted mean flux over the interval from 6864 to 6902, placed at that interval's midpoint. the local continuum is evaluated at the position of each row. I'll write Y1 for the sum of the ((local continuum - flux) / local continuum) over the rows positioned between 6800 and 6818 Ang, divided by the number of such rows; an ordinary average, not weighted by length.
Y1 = -0.15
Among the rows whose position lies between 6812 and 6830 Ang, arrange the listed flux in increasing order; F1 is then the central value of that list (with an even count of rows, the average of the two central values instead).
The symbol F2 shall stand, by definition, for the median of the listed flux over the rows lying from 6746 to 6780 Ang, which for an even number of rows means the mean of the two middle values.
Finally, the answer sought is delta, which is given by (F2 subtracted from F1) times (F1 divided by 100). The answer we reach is 1.8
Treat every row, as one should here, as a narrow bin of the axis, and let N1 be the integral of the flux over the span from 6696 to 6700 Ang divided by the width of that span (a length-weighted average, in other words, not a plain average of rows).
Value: 38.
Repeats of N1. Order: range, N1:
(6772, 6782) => 40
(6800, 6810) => 53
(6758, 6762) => 43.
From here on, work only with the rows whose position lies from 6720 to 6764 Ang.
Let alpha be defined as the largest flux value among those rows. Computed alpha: 59.17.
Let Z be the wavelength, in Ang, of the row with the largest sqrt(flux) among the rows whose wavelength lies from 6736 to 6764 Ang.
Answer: 6755.0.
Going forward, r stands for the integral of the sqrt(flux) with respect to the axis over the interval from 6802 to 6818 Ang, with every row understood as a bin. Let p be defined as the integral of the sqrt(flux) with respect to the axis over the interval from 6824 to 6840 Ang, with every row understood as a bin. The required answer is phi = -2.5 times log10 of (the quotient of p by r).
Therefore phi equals 0.013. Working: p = 112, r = 114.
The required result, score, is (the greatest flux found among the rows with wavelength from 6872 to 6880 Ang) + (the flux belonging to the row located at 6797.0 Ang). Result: 102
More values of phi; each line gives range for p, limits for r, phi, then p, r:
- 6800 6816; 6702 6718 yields -0.094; 114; 104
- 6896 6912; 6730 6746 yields -0.051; 110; 105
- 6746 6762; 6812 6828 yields 0.000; 109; 109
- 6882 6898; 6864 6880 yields -0.021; 111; 109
